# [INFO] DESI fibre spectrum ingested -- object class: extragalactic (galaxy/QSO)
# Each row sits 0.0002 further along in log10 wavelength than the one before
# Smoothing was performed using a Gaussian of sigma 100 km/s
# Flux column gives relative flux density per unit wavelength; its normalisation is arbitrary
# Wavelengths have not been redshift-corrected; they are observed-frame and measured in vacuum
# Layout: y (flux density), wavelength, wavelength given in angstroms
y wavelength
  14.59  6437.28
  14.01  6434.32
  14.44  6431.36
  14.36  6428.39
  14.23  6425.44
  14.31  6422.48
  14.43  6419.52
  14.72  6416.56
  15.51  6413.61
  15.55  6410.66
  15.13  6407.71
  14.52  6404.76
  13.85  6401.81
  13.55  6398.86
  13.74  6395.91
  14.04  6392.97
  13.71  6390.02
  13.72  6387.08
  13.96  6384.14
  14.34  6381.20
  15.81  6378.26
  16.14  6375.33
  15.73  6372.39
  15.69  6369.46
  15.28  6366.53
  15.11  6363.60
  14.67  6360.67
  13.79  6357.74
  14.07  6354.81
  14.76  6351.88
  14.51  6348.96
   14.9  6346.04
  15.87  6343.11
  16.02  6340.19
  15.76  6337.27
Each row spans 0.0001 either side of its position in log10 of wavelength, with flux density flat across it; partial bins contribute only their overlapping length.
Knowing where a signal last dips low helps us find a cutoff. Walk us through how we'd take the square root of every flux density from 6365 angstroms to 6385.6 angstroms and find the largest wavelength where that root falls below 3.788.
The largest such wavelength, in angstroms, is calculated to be 6384.14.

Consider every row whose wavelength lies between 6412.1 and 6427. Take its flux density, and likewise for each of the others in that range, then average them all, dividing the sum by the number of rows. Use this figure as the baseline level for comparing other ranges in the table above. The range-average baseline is 14.6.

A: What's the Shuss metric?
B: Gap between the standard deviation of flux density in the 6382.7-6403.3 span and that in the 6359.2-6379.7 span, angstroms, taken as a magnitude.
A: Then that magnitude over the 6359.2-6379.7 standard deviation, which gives 0.7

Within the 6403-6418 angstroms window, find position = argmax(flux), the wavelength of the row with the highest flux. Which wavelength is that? 6410.66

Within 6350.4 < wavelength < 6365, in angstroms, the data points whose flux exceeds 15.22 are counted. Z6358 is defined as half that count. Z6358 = 0.0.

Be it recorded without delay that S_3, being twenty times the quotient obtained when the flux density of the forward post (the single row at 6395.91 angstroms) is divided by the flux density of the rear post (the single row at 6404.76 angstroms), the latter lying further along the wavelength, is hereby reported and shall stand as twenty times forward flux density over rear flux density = 18.9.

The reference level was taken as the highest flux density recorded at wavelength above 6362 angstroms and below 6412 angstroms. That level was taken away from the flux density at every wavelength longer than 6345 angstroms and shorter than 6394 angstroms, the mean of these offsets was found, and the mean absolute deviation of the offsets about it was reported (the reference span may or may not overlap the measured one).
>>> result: 0.67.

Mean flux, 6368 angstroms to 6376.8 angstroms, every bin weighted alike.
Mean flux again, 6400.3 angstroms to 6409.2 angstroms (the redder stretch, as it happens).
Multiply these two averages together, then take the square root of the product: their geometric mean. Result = 15.2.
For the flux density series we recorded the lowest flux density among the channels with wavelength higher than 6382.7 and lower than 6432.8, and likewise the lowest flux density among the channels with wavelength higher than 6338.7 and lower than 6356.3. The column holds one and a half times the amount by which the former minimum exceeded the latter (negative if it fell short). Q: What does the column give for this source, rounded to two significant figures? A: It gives -0.78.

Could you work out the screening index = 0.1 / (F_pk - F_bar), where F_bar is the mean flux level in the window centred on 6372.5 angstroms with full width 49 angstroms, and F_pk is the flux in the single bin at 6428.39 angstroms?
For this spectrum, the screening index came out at -0.3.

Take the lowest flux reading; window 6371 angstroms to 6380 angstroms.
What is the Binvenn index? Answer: 15.73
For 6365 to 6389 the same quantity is 13.72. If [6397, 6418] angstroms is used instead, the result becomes 13.55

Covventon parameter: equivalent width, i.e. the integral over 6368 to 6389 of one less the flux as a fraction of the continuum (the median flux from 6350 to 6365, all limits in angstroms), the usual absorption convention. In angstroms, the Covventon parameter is -0.5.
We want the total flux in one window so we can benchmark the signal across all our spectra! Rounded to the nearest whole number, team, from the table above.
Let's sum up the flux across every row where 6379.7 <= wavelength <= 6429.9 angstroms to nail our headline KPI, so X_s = 244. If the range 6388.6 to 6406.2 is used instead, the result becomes 83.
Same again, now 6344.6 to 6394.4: 250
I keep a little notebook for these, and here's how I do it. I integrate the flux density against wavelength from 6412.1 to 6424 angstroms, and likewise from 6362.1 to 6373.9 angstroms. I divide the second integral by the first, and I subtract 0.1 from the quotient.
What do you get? 0.94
